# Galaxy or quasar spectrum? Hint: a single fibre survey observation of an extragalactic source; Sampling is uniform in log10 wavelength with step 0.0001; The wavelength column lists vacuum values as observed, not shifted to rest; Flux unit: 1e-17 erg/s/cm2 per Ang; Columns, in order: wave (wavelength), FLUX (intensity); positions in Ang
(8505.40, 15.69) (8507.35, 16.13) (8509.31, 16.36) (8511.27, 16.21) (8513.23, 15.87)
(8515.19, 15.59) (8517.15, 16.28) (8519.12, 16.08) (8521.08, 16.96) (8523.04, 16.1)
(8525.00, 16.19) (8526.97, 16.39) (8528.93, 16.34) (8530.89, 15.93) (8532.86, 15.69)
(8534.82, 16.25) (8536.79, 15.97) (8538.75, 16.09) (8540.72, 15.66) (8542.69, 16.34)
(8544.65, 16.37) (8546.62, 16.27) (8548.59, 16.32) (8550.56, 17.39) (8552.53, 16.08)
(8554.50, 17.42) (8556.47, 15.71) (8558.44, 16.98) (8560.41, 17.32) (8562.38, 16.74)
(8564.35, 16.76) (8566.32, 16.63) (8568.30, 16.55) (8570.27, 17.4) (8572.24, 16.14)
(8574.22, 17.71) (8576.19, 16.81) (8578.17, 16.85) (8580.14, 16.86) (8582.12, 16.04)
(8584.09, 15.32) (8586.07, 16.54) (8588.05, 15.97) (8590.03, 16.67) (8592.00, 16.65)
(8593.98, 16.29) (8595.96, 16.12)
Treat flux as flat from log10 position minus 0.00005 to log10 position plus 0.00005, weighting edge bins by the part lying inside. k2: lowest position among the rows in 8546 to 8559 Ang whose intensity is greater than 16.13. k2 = 8546.62 Ang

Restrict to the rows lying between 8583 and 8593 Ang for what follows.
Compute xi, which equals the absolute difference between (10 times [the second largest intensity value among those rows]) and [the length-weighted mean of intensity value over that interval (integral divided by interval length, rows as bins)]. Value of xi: 150.3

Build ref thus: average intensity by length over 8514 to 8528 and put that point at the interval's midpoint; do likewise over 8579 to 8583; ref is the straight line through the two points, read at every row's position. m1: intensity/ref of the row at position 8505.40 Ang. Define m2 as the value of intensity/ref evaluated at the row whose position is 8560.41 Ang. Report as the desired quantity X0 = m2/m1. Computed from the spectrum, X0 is 1.09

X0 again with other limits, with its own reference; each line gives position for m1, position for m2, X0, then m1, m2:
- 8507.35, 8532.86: 0.97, 1.00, 0.964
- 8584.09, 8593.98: 1.06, 0.93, 0.985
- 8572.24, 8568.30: 1.03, 0.98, 1.008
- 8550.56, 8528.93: 0.95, 1.06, 1.005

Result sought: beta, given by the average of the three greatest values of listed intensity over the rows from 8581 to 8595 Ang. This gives 16.6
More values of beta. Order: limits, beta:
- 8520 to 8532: 16.6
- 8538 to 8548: 16.3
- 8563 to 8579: 17.3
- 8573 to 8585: 17.1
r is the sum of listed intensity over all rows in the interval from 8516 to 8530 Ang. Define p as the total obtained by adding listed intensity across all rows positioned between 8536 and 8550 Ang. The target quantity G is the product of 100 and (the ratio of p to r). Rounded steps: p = 113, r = 114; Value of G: 99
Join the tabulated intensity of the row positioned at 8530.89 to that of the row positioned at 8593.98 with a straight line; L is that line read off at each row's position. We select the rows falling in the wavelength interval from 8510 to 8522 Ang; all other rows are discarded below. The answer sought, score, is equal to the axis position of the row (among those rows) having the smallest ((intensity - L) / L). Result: 8515.19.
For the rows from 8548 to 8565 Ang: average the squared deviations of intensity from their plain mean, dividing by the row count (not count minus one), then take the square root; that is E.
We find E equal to 0.57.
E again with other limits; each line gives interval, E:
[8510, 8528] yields 0.35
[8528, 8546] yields 0.26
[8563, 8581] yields 0.43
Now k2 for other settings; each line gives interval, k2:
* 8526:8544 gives 8526.97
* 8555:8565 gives 8558.44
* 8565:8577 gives 8566.32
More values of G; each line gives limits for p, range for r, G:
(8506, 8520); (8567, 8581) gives 95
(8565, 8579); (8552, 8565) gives 101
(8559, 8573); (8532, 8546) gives 105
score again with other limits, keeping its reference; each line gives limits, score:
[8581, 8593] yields 8584.09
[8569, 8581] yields 8572.24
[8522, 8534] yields 8532.86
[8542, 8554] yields 8552.53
